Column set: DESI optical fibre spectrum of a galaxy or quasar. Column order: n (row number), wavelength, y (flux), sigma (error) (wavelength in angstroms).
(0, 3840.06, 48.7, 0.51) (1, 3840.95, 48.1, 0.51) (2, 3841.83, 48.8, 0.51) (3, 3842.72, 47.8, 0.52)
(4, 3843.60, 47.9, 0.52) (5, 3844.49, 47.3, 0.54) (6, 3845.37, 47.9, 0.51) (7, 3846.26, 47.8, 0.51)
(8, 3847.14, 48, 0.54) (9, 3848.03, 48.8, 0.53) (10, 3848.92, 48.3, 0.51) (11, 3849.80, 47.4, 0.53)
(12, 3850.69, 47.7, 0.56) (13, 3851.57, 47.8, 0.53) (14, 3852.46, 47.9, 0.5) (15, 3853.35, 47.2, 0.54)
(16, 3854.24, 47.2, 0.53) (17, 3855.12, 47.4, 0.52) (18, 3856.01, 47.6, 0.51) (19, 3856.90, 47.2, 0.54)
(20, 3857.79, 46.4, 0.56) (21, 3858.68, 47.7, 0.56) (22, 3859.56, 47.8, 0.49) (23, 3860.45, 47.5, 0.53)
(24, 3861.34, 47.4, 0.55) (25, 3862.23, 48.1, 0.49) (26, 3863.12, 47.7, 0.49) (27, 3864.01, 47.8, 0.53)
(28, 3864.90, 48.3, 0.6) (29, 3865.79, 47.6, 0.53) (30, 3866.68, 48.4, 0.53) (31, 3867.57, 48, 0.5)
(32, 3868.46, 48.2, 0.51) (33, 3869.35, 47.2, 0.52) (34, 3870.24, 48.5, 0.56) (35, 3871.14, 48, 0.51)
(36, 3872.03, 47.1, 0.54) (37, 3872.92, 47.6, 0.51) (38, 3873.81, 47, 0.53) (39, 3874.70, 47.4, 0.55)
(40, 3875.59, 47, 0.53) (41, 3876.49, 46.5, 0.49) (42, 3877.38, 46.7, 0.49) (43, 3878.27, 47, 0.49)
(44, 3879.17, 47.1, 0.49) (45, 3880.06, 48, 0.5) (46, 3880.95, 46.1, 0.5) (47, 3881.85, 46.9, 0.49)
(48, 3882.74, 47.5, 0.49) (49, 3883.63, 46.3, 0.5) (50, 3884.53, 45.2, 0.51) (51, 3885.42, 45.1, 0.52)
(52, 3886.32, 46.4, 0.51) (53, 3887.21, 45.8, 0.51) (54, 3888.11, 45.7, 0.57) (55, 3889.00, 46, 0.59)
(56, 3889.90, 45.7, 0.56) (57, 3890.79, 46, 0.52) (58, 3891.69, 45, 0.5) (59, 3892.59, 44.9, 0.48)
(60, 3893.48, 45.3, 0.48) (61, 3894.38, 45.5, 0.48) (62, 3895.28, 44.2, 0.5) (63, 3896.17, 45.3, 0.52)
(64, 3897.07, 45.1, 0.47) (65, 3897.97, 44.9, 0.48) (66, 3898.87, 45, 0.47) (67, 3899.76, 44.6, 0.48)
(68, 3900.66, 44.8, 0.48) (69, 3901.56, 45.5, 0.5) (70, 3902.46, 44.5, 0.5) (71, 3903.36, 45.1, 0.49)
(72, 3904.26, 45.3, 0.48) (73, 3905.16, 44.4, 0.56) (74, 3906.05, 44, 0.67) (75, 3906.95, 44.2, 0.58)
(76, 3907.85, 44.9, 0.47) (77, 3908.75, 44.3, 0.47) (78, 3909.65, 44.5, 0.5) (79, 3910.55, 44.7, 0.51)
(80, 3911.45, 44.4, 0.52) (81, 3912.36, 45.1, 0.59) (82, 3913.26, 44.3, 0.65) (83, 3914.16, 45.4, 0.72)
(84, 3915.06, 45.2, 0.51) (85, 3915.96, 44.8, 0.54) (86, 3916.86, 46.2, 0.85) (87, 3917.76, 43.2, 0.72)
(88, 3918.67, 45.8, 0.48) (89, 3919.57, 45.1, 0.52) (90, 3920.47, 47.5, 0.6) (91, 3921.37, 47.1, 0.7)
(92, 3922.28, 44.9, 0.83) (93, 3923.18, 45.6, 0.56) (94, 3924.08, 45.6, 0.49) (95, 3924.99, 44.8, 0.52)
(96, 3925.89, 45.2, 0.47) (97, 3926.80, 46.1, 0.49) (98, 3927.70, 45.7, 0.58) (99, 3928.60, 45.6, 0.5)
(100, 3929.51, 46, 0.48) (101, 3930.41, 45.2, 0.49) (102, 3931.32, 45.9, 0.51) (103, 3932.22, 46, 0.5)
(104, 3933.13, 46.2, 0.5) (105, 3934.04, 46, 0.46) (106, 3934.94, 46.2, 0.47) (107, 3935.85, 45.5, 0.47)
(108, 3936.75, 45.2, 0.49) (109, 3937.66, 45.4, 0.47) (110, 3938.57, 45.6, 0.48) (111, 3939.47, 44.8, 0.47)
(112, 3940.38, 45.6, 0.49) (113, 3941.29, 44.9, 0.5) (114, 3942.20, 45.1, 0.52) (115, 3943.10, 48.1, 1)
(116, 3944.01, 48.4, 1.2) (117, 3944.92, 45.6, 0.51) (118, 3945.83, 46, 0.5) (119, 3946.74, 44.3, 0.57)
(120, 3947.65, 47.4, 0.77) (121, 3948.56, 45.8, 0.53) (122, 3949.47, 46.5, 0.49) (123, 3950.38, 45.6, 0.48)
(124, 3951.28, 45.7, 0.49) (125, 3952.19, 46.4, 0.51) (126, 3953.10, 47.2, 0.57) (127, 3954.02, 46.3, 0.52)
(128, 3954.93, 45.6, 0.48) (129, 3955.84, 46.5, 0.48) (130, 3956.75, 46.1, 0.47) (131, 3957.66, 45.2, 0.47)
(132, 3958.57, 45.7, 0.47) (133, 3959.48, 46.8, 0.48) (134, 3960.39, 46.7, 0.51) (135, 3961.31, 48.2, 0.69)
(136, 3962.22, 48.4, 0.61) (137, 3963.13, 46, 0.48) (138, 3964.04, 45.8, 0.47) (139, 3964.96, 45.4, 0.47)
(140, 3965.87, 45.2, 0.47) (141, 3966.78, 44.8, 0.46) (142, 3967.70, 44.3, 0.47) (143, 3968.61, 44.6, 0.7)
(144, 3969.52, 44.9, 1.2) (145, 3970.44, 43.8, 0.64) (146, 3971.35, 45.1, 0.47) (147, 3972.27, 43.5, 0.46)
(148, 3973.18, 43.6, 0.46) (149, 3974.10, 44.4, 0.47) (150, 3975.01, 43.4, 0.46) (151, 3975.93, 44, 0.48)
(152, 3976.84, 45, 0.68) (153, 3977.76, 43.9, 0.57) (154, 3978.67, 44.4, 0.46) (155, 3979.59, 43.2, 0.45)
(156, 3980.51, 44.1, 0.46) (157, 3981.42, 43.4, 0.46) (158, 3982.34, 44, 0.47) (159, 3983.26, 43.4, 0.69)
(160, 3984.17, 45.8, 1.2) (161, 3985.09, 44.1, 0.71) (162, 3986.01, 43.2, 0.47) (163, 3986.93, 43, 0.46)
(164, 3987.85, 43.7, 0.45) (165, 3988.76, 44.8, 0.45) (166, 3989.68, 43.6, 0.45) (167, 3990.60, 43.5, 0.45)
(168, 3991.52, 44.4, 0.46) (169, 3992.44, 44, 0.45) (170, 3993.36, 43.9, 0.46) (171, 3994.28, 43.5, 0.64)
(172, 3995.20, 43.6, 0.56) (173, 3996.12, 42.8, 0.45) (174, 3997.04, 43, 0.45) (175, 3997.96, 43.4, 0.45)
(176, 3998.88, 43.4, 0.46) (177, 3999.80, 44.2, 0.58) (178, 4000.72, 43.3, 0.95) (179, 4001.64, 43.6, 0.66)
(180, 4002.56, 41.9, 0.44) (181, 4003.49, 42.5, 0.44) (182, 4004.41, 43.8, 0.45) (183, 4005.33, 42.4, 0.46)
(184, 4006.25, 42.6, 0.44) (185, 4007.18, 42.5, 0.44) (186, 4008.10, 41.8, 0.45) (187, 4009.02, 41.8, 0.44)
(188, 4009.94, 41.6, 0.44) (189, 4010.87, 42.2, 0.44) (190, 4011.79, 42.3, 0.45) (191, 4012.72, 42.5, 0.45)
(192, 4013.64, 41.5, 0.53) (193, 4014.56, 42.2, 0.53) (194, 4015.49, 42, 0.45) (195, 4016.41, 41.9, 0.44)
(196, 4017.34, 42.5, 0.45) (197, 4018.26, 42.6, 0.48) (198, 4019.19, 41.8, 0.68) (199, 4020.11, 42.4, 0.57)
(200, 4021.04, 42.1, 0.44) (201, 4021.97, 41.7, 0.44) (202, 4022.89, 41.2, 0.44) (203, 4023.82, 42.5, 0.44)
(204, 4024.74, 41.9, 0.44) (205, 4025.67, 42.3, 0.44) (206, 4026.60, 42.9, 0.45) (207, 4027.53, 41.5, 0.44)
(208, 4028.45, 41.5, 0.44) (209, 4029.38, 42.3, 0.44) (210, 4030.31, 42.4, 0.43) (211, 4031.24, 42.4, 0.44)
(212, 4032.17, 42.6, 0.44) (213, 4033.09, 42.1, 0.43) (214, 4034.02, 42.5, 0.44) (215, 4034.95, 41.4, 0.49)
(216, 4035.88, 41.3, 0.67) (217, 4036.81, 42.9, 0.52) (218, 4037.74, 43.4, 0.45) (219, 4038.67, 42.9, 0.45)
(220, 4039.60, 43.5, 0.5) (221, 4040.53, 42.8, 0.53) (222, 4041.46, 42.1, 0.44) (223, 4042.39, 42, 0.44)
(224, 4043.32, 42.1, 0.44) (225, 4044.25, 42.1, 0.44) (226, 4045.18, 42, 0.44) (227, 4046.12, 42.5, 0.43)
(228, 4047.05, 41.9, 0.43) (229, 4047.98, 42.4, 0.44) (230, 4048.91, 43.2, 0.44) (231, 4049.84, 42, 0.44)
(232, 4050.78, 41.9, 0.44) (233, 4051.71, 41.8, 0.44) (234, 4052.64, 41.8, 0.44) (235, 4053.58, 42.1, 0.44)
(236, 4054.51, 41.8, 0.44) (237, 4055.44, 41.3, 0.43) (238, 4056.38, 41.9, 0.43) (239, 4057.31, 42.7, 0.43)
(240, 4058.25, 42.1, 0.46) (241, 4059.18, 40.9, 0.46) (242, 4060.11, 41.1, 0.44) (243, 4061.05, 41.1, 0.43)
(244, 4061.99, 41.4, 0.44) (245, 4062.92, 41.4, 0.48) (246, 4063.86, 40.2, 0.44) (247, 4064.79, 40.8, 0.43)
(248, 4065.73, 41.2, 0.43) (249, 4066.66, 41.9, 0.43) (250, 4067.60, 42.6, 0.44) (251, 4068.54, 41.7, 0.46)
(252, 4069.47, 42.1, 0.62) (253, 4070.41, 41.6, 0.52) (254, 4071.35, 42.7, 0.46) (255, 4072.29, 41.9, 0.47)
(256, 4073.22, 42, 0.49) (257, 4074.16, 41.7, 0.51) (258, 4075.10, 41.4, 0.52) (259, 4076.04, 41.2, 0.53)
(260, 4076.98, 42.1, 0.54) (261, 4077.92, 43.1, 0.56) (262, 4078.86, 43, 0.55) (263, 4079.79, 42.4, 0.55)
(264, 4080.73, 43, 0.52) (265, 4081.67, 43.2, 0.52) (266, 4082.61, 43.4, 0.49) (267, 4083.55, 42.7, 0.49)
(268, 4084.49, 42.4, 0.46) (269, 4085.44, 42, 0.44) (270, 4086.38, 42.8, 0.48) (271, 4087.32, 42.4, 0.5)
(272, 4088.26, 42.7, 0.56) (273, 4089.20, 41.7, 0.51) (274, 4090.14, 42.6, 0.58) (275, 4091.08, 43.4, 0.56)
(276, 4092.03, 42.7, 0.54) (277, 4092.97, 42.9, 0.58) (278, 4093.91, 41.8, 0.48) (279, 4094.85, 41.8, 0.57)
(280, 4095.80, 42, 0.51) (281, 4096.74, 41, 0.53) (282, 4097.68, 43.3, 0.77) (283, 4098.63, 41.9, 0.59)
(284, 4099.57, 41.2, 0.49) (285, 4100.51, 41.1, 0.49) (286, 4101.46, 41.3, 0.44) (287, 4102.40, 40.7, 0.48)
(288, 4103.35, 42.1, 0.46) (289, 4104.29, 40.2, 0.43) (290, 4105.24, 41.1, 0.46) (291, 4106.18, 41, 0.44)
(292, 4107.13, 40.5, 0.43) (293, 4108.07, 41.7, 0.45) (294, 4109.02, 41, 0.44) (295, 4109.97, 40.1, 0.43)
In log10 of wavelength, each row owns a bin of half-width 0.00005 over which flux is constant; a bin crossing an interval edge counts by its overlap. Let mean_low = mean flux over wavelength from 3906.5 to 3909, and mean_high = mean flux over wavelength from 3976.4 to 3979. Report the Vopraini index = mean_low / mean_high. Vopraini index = 1.00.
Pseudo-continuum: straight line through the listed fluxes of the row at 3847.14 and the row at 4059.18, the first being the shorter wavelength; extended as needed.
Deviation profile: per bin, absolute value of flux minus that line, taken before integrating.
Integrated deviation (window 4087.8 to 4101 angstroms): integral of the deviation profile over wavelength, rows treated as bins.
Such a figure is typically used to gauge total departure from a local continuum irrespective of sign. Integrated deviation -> 32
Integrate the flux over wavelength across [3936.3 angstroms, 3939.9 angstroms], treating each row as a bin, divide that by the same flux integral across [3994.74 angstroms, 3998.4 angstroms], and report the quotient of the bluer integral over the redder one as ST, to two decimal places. 1.03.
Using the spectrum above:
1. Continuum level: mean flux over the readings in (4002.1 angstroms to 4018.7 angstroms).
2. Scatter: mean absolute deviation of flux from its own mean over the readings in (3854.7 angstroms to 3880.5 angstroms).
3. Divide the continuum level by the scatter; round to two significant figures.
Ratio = 95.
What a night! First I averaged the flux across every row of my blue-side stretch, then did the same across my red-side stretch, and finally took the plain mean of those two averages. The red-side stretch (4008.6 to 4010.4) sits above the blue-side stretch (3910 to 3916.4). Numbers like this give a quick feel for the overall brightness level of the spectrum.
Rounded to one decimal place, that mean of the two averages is 43.3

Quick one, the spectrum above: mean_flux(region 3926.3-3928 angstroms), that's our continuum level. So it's 45.9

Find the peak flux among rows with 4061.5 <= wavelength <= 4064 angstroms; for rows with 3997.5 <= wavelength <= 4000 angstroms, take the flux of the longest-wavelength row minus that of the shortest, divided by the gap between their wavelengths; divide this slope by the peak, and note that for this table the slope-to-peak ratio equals 0.011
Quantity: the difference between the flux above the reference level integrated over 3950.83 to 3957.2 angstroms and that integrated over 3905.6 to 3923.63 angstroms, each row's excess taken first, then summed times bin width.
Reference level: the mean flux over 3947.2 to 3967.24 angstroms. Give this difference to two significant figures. 21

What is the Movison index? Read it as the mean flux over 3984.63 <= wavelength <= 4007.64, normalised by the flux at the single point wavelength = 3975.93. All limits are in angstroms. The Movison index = 0.99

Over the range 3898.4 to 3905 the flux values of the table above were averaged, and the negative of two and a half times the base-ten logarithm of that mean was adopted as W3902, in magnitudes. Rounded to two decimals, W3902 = -4.13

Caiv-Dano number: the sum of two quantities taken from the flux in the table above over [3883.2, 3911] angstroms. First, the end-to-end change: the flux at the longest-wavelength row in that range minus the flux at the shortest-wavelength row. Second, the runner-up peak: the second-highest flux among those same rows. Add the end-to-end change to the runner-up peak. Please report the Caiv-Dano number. 44.7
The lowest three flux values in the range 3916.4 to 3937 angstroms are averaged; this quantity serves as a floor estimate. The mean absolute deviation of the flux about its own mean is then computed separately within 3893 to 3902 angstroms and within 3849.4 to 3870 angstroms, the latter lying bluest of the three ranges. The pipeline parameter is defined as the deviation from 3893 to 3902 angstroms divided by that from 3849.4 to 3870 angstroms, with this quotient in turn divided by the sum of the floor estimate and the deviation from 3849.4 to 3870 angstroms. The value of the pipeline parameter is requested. 0.022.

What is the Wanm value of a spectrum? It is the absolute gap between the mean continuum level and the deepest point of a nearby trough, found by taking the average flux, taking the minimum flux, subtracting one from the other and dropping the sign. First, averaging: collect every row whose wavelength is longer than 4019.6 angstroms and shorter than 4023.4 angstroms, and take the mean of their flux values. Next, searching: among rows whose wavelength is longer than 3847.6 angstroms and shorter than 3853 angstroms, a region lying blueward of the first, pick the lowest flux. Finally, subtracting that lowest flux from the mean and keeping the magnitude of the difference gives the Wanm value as 5.5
